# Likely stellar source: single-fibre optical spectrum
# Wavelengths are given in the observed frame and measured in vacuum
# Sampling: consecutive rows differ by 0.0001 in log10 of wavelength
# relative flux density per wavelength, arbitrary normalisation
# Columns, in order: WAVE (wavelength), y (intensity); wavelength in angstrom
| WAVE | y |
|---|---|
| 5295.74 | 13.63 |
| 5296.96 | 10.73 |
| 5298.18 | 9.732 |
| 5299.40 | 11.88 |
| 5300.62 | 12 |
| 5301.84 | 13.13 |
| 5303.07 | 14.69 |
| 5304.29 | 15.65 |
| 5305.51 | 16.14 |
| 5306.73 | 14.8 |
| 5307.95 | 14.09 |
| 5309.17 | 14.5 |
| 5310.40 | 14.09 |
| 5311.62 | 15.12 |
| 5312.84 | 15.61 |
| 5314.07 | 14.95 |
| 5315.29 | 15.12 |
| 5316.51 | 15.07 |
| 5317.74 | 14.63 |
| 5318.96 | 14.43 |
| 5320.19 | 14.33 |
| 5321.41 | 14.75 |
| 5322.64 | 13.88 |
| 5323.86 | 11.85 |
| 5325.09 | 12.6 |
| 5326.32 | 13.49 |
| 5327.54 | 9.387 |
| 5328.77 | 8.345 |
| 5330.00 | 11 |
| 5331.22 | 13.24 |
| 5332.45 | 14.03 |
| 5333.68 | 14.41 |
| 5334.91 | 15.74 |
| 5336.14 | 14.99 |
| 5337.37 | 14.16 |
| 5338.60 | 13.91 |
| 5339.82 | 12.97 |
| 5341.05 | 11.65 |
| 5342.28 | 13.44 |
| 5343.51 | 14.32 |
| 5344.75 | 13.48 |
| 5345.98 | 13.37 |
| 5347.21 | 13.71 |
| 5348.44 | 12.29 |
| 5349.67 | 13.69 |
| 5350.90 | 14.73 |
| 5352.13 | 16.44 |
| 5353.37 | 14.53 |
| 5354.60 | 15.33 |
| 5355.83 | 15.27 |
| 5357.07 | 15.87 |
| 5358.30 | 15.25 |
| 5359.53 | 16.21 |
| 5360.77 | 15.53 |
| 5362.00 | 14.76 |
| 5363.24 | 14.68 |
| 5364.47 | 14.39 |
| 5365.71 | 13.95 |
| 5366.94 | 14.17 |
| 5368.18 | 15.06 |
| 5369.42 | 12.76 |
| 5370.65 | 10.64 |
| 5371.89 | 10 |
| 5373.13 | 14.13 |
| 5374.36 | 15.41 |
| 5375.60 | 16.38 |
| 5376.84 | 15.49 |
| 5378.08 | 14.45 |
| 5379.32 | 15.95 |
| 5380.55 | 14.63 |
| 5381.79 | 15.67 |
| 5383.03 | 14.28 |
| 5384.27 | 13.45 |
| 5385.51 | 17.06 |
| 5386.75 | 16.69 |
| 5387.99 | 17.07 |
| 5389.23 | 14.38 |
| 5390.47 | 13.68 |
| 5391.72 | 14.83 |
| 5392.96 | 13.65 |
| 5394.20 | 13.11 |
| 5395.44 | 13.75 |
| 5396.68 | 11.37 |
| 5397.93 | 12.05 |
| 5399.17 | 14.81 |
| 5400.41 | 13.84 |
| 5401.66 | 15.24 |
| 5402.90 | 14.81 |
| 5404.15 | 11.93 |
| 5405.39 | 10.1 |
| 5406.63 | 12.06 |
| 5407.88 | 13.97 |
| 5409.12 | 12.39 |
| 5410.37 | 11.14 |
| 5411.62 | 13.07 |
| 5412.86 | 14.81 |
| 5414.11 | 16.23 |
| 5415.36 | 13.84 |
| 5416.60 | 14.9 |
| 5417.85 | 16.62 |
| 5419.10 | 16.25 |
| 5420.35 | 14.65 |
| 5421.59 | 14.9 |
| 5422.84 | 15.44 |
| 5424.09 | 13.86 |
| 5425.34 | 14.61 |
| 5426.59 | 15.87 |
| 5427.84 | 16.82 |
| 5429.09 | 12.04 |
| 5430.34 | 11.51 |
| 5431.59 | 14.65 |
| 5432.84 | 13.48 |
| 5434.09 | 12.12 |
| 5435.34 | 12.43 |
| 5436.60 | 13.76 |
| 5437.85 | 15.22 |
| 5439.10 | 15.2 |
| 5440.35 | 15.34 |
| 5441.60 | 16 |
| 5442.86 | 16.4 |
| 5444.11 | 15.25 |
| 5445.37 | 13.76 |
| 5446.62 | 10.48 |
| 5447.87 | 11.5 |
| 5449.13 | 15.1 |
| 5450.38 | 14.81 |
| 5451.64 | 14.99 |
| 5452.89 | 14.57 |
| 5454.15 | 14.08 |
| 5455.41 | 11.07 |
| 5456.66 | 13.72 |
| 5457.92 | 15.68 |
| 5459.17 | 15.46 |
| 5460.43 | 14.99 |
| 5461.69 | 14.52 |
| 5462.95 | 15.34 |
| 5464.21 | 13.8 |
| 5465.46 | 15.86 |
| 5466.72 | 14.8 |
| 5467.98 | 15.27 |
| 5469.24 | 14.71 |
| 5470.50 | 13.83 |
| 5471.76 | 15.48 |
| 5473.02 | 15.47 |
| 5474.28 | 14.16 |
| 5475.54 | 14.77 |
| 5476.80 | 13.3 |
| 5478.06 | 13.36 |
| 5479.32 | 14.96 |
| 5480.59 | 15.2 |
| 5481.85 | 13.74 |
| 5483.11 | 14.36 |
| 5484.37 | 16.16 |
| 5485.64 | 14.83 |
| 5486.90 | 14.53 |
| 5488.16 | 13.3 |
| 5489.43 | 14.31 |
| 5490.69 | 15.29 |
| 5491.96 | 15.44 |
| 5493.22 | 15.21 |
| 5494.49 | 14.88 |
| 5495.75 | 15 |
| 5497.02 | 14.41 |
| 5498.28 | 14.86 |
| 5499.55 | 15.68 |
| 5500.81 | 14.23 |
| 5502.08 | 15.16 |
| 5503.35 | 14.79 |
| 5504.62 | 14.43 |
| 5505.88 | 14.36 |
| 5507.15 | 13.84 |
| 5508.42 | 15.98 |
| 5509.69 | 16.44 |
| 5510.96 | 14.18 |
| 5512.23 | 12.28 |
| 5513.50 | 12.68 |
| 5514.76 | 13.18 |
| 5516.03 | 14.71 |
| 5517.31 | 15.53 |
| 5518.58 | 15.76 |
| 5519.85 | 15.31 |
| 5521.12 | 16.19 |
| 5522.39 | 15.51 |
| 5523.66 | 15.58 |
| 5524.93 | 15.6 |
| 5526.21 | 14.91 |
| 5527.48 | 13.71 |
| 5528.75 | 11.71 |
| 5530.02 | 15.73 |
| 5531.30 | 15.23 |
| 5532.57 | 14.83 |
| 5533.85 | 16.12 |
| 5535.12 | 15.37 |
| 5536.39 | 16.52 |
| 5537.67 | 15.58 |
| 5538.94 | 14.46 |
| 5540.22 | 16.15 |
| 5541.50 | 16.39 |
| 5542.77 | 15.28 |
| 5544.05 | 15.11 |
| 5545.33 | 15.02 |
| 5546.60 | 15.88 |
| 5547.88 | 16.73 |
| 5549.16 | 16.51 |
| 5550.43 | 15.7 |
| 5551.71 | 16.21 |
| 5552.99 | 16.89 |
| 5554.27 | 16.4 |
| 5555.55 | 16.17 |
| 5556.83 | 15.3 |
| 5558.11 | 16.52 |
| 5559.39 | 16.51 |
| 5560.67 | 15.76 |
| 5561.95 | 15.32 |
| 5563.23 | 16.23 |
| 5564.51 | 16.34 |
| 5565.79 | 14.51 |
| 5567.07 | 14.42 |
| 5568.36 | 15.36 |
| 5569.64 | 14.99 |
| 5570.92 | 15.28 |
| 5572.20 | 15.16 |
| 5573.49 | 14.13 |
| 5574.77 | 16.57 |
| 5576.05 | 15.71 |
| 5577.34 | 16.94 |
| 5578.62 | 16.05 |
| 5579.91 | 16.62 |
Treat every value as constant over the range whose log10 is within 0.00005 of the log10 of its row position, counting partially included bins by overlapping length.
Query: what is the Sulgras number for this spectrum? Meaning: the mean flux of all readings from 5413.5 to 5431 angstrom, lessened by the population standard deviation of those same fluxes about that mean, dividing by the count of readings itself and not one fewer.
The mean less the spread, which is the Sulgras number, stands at 13.3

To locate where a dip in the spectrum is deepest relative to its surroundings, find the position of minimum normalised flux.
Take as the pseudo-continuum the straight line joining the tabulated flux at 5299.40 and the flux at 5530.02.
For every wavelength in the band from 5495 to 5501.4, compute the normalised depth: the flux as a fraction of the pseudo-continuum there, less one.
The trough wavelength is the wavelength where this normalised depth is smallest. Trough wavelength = 5500.81 angstrom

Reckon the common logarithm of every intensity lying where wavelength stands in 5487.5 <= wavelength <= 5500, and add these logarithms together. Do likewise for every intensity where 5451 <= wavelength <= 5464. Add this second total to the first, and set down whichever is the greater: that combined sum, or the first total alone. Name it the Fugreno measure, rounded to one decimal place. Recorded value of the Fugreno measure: 23.3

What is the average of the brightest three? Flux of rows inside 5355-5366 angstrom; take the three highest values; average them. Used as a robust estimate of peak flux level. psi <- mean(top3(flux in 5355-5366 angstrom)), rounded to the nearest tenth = 15.9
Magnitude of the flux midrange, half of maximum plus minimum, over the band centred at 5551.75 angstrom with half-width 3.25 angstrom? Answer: -3.03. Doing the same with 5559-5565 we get -3.00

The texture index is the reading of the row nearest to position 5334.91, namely 15.74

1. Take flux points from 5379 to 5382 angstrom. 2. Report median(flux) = 15.7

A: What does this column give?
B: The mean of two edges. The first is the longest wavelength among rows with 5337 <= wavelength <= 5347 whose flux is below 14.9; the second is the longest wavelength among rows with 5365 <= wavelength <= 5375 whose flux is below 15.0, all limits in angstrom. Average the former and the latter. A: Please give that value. 5359.6 angstrom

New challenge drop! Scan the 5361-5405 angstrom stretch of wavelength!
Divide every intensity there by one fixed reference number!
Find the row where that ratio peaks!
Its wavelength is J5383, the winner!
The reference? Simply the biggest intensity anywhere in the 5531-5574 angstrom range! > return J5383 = 5387.99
